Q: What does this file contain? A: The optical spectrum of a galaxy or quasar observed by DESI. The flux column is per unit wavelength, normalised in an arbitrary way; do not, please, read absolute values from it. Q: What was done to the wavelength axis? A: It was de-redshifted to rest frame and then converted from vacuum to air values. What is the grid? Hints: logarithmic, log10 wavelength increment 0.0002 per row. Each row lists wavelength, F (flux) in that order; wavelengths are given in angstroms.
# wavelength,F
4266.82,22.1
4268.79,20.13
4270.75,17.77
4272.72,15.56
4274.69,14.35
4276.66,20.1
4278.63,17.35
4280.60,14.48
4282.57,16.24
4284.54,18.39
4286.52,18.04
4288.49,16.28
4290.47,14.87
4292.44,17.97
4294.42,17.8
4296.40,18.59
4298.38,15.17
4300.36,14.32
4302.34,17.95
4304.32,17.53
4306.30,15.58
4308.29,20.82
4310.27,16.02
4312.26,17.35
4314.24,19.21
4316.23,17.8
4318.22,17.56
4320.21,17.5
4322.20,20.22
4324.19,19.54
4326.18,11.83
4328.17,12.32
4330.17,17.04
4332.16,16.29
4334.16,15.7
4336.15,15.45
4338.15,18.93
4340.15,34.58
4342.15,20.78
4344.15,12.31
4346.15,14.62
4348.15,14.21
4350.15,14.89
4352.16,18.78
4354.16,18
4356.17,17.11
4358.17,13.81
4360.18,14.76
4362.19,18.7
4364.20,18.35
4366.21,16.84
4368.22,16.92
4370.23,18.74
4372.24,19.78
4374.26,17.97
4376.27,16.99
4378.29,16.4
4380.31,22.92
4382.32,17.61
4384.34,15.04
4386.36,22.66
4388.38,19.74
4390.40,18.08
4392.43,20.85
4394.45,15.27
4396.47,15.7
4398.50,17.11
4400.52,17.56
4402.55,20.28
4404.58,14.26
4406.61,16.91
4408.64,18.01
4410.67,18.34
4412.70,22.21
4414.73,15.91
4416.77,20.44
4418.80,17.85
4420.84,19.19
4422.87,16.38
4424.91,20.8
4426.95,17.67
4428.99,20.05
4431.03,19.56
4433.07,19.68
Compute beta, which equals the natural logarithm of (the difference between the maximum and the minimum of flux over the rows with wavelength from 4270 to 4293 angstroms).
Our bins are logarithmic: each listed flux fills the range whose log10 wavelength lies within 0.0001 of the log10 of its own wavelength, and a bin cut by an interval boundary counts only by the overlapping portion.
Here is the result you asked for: 1.7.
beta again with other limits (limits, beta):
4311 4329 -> 2.1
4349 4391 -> 2.2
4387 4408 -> 1.9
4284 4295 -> 1.3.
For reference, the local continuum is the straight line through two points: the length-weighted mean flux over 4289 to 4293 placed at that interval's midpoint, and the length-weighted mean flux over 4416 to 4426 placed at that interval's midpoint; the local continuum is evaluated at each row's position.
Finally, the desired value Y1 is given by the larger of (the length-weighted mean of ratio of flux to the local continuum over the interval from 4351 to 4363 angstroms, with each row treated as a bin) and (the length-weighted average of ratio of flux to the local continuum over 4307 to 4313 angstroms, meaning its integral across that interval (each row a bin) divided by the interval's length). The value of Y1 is 1.080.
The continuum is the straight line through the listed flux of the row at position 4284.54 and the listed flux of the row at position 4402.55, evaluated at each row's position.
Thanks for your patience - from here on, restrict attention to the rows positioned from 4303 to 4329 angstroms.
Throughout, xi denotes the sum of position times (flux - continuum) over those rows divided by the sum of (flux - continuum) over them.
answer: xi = 4320.6 angstroms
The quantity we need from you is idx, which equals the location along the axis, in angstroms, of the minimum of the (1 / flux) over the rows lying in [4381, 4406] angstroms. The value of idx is 4386.36 angstroms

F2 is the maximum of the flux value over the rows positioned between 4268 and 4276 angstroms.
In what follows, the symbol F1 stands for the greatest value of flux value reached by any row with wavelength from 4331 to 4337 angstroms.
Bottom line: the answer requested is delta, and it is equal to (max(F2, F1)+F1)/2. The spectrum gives 18.2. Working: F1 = 16.29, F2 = 20.13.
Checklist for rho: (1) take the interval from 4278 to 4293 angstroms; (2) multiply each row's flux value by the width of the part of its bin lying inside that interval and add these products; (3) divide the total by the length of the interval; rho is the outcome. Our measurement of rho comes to 16.7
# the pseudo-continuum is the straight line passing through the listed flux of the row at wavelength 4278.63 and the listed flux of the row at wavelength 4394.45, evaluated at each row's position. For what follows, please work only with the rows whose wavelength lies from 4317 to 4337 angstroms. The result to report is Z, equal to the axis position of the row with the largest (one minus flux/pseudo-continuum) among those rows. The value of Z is 4326.18 angstroms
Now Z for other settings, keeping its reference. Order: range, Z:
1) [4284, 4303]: 4300.36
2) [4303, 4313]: 4306.30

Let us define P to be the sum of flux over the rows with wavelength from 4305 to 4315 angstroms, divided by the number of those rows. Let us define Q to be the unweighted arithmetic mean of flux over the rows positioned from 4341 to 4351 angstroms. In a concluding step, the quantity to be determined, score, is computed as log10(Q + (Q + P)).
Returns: 1.69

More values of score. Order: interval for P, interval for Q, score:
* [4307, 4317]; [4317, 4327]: 1.72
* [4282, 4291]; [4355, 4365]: 1.70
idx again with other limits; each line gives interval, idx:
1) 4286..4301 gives 4296.40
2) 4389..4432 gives 4412.70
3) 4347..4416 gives 4380.31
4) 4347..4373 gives 4372.24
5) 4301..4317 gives 4308.29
